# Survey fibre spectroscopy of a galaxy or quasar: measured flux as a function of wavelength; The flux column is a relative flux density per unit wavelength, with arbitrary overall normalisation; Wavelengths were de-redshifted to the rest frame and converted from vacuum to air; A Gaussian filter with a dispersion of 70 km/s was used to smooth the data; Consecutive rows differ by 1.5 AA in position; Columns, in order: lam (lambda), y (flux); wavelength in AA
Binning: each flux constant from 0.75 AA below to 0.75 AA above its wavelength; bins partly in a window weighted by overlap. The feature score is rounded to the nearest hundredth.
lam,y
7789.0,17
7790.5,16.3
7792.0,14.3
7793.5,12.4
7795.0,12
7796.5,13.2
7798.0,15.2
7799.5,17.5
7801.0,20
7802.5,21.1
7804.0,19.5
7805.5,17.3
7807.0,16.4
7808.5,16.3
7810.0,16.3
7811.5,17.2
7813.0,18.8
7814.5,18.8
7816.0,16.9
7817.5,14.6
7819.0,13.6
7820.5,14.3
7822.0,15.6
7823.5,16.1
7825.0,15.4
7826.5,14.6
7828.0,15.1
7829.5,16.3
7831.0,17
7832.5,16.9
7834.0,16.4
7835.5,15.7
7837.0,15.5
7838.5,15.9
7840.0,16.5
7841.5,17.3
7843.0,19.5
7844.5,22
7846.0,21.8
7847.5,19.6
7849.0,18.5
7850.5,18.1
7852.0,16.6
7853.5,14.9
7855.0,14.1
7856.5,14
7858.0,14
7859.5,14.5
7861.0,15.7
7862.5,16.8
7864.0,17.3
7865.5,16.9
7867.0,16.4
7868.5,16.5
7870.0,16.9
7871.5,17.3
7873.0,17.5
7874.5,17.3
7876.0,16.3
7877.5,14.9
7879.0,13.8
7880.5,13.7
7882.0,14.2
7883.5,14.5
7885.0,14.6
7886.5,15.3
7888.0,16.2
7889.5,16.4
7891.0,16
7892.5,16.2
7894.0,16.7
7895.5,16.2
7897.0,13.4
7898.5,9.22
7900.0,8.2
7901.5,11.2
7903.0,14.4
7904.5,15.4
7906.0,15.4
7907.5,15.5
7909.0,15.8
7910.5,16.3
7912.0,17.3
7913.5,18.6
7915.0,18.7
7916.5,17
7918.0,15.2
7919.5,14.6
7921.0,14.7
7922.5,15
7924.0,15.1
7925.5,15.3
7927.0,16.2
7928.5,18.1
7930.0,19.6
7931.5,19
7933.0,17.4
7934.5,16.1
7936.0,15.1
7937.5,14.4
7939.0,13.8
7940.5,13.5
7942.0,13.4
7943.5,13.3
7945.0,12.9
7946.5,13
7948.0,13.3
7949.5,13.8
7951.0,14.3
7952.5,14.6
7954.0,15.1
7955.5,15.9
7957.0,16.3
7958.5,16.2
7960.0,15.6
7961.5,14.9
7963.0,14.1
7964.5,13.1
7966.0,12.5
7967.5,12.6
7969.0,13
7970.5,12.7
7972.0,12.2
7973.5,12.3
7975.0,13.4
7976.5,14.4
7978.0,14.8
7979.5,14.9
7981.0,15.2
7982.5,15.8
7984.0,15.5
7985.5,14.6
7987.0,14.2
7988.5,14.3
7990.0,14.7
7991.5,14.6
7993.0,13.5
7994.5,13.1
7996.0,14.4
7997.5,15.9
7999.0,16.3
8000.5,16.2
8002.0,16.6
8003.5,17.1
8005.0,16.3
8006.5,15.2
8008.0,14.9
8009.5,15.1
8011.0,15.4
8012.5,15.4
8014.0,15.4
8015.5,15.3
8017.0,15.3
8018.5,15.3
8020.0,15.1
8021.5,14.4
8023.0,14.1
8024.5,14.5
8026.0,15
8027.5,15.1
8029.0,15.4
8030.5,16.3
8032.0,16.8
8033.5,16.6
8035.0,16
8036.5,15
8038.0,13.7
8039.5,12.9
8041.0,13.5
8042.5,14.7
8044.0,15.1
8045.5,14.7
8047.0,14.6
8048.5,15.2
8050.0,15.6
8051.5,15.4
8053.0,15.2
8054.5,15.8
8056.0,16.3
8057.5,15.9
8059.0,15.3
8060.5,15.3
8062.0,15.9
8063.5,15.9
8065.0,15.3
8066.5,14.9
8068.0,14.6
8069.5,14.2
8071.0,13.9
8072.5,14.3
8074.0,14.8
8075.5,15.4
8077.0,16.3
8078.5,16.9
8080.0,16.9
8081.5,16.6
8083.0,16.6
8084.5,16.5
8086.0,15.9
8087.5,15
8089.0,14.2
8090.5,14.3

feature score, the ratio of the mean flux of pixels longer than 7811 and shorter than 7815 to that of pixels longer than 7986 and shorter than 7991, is 1.27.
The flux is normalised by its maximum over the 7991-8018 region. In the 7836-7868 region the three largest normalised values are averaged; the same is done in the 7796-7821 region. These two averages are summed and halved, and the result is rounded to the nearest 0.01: 1.21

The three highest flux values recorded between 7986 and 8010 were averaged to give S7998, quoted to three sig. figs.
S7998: 16.7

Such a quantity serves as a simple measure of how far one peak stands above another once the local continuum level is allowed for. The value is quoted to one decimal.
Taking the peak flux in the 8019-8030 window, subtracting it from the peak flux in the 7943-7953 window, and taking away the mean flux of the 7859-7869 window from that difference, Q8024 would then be -17.1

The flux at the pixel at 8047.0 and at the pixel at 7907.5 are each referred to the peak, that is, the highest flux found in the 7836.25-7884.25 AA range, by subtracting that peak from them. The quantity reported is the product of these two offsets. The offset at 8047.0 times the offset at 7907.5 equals 48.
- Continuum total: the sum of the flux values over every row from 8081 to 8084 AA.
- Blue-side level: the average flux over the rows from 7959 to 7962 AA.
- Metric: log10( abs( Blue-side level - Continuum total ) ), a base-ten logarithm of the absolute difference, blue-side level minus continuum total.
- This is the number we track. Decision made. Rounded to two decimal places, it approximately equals 1.25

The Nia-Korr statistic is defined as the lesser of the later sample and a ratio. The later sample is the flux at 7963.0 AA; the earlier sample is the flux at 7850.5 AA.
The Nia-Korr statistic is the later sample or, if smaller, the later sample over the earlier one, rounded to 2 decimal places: 0.78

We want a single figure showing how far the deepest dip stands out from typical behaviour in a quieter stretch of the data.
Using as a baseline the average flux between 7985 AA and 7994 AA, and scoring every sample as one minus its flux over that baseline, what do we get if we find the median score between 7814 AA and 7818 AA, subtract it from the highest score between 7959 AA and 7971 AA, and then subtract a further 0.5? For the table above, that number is -0.19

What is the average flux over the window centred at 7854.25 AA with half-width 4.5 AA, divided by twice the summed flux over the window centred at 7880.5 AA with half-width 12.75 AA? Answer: 0.03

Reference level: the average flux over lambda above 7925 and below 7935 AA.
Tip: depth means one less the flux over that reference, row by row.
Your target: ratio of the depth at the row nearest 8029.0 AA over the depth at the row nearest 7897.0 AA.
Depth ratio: 0.5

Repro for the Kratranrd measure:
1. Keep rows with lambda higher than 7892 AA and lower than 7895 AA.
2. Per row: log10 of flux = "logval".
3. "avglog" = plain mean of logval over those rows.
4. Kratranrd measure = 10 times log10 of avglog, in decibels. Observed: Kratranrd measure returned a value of 0.85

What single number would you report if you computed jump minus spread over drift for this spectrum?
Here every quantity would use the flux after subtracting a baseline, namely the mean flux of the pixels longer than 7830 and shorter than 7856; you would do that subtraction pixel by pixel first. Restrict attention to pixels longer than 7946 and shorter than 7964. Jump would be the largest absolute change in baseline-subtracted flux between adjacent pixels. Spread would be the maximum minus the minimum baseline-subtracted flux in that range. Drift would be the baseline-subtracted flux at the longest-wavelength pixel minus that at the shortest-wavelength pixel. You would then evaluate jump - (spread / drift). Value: -2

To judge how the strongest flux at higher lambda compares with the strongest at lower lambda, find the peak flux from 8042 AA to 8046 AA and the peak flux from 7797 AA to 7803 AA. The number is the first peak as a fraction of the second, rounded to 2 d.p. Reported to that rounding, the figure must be 0.72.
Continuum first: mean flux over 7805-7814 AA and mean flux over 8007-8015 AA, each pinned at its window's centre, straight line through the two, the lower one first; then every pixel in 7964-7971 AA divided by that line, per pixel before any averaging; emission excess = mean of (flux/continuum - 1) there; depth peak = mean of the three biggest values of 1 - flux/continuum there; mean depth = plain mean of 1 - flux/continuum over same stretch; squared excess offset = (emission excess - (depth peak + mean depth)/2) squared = 0.14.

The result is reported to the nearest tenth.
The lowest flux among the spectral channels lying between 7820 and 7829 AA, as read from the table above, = 14.3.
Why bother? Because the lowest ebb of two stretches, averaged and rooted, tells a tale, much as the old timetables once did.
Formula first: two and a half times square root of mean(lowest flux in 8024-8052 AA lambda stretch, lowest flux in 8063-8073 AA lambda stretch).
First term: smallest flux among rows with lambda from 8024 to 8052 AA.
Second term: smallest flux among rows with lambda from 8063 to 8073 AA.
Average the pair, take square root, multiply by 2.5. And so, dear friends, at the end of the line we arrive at 9.2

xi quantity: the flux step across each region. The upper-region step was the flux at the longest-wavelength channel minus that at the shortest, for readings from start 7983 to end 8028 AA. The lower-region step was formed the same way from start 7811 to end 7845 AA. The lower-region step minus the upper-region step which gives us 5.2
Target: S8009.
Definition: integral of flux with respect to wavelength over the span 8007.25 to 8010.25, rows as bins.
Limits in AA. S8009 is 45.0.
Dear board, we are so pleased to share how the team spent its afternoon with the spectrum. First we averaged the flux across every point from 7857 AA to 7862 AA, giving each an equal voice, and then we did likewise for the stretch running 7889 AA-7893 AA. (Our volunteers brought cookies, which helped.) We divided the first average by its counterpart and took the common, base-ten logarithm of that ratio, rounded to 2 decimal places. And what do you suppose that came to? -0.04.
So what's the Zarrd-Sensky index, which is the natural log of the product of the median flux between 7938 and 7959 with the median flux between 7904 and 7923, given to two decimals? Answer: 5.37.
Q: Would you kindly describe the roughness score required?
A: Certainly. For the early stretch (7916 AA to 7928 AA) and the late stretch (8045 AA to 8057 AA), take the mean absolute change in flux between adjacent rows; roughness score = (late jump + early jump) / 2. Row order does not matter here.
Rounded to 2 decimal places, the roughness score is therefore 0.47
